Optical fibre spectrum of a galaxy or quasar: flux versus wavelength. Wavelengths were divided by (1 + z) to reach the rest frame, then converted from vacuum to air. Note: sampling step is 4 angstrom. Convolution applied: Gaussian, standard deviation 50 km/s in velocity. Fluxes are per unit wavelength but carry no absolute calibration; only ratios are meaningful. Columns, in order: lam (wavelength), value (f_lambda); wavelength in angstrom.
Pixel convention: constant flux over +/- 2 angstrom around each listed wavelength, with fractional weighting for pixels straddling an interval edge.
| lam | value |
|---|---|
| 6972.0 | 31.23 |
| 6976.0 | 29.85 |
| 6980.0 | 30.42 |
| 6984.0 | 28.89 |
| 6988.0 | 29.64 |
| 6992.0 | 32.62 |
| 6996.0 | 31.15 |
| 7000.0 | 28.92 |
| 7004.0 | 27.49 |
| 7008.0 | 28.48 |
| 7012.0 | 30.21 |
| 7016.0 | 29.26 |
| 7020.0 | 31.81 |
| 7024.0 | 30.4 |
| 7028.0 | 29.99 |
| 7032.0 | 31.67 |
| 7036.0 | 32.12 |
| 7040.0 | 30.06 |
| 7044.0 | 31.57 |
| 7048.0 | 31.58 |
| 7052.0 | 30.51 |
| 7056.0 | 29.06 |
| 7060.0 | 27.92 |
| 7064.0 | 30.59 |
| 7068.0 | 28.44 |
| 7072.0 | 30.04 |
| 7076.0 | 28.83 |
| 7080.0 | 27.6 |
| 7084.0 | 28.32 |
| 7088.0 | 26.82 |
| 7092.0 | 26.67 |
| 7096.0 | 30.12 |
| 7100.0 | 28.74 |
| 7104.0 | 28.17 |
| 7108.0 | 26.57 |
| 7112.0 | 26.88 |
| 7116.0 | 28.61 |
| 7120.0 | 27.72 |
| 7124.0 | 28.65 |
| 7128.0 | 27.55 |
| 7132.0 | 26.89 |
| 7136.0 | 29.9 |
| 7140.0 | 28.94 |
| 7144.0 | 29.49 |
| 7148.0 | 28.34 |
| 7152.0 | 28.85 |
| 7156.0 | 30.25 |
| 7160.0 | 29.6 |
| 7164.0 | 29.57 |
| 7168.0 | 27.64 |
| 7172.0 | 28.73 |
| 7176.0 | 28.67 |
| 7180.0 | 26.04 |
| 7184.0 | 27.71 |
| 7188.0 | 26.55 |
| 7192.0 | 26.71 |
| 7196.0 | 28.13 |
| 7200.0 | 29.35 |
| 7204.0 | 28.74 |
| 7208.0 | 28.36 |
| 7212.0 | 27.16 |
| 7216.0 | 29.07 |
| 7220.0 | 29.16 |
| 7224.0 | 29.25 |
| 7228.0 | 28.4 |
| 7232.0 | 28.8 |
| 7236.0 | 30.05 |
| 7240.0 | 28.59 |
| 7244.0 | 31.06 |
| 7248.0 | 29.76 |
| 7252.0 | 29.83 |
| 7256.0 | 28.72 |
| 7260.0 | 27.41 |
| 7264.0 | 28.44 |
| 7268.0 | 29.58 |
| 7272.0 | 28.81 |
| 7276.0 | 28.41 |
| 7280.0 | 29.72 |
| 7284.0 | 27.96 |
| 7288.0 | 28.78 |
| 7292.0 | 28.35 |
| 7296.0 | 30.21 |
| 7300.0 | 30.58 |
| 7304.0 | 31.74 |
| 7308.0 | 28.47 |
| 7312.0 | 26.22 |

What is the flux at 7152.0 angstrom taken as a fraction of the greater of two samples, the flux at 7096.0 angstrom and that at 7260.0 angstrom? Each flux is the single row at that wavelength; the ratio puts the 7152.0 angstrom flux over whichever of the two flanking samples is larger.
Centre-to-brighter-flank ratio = 0.96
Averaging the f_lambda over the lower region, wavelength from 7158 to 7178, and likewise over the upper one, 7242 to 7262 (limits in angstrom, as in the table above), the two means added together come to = 58.20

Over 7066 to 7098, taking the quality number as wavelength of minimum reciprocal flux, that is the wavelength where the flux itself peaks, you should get 7096.0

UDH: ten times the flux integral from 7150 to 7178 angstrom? 8132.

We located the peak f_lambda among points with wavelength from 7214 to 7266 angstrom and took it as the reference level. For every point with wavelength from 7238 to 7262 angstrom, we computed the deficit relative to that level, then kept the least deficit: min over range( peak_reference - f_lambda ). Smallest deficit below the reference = 0.0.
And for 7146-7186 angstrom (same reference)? 0.8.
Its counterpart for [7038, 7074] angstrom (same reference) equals -0.5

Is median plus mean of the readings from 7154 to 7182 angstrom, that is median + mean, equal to 57.4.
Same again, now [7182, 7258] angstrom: 57.4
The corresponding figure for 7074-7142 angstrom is 56.2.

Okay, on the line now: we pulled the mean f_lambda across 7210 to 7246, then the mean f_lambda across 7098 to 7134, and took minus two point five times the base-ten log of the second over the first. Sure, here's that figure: 0.05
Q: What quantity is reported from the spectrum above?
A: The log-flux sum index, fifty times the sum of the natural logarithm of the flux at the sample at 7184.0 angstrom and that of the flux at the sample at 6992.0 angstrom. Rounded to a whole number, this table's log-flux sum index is 340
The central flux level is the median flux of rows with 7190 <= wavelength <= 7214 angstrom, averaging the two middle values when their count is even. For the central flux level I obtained 28.2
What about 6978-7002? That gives 30.0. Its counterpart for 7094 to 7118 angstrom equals 28.4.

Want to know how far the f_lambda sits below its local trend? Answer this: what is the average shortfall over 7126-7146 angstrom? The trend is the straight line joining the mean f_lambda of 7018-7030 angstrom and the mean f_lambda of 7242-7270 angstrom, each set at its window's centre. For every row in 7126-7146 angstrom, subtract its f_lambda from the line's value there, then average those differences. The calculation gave 1.47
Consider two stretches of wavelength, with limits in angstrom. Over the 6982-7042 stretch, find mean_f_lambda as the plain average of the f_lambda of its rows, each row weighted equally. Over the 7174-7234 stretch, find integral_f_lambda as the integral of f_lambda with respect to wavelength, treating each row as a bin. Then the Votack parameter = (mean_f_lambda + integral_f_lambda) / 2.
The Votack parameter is 859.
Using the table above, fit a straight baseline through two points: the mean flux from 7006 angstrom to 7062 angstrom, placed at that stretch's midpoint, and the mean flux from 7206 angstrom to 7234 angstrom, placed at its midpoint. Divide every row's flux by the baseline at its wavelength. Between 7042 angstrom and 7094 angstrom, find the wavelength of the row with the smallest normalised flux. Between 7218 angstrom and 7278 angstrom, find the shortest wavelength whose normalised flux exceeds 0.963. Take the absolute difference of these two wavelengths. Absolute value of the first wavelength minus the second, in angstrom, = 128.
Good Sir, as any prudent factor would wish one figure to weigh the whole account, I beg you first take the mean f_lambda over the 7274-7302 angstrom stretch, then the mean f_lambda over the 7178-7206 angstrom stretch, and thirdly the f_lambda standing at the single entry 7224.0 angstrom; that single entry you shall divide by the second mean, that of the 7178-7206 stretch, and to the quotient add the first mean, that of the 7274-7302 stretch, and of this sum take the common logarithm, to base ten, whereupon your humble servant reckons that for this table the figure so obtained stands 1.480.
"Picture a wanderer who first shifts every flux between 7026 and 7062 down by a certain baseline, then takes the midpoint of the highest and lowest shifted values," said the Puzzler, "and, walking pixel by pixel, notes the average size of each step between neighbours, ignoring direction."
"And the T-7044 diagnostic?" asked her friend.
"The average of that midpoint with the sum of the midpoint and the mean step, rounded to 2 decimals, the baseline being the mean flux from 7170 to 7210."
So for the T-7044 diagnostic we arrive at 2.71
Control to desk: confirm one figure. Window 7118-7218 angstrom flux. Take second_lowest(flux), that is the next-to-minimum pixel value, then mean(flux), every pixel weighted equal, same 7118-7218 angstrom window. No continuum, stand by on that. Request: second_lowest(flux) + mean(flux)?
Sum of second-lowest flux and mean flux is 55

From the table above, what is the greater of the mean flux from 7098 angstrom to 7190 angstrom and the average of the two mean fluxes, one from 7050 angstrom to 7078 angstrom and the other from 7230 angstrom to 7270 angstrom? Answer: 29.3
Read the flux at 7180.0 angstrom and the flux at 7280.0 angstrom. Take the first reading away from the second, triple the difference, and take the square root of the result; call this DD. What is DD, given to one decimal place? 3.3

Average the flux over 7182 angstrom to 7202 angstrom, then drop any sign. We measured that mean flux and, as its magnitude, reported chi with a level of 27.7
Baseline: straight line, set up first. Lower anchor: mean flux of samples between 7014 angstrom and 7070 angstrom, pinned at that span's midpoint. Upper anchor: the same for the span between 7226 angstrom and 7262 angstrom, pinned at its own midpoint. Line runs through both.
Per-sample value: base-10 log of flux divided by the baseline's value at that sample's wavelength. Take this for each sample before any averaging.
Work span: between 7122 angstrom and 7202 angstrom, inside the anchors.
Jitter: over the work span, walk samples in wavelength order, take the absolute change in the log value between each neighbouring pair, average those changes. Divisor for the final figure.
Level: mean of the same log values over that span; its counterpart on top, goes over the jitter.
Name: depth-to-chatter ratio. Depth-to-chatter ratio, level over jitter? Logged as -1.1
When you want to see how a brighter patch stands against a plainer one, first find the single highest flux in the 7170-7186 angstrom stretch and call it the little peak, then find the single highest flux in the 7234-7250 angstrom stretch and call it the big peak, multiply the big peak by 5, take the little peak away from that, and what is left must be 127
